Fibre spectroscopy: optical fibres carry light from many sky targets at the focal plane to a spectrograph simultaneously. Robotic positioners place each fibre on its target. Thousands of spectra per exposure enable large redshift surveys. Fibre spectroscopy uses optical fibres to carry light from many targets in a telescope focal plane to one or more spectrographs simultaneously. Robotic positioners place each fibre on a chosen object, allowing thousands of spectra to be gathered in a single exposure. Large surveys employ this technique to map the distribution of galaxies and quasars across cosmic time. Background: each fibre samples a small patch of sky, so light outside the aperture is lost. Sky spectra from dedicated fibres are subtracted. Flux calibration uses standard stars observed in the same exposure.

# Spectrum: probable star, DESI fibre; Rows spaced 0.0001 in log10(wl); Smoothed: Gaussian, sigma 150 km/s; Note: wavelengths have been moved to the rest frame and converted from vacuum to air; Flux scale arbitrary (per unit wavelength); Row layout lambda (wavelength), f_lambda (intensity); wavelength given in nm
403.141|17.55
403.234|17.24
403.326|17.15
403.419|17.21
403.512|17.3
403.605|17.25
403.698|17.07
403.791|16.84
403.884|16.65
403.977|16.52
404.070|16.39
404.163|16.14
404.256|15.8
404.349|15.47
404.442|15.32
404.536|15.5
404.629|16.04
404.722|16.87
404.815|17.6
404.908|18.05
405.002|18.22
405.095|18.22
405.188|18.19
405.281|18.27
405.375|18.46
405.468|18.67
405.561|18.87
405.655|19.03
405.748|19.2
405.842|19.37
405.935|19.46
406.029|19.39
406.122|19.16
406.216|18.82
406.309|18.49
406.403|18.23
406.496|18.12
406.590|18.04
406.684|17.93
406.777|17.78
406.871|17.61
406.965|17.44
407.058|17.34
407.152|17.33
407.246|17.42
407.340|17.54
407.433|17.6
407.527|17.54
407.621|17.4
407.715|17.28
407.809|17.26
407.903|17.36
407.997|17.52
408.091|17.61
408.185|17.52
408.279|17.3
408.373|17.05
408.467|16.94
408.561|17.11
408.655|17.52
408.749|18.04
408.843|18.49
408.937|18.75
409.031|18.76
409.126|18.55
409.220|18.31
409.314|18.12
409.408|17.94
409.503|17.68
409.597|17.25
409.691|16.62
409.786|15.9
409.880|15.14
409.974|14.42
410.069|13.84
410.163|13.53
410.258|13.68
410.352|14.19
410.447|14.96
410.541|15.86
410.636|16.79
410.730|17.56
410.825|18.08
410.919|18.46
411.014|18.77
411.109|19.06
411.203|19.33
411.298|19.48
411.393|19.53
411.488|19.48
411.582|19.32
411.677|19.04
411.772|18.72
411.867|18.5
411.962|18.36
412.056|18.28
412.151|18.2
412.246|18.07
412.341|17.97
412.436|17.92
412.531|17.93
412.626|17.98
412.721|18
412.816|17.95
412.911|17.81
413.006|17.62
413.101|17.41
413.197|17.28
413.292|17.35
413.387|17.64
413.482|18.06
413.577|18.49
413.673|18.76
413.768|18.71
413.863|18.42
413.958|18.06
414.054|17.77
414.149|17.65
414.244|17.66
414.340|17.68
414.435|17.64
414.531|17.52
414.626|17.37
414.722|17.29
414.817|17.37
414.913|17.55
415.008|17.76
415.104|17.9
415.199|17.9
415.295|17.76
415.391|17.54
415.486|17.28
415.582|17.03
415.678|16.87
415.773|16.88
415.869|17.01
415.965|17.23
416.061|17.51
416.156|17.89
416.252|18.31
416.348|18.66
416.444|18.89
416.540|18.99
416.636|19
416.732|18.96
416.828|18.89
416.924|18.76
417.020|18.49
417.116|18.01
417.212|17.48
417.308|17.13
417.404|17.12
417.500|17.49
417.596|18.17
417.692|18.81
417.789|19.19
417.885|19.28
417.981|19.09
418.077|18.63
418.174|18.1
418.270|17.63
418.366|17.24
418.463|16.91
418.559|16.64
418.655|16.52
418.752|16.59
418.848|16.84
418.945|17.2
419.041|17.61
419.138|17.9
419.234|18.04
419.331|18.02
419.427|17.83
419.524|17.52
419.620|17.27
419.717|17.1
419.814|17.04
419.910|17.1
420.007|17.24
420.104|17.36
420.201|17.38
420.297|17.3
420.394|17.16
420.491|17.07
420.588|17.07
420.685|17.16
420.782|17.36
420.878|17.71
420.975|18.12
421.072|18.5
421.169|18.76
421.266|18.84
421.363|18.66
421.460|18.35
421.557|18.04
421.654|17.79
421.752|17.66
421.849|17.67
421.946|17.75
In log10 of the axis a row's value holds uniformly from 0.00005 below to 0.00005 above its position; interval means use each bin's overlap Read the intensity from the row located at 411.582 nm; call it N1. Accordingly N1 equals 19.32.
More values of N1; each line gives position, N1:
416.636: 19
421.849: 17.67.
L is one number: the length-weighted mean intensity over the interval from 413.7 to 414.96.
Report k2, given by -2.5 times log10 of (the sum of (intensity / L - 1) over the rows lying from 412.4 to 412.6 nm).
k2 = 4.4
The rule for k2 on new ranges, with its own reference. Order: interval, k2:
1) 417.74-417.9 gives 2.0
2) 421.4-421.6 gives 3.3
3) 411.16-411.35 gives 1.8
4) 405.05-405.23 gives 3.3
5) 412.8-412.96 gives 4.7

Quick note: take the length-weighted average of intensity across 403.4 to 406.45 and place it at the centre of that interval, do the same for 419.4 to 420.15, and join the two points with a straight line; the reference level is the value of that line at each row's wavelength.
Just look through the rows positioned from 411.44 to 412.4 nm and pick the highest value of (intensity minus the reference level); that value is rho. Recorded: 2.0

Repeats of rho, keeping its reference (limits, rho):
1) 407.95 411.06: 1.3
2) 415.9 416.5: 1.5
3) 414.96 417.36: 1.6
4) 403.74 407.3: 1.8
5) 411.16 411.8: 2.0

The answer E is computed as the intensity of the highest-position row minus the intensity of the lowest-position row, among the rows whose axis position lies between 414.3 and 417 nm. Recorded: 1.1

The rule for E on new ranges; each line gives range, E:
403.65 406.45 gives 1.2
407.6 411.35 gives 2.1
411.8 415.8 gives -1.6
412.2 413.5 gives 0.0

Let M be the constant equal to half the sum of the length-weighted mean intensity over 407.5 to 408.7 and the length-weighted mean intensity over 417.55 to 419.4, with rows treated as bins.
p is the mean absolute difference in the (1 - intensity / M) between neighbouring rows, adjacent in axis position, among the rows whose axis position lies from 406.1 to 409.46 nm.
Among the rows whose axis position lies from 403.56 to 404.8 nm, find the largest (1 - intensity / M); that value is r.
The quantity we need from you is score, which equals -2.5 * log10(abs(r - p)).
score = 2.3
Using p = 0.0099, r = 0.128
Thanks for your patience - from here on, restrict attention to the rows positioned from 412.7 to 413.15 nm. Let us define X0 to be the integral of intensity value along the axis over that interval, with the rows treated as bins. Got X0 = 8.0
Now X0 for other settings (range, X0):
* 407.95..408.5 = 9.5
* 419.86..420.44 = 10.0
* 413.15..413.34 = 3.3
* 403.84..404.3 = 7.5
